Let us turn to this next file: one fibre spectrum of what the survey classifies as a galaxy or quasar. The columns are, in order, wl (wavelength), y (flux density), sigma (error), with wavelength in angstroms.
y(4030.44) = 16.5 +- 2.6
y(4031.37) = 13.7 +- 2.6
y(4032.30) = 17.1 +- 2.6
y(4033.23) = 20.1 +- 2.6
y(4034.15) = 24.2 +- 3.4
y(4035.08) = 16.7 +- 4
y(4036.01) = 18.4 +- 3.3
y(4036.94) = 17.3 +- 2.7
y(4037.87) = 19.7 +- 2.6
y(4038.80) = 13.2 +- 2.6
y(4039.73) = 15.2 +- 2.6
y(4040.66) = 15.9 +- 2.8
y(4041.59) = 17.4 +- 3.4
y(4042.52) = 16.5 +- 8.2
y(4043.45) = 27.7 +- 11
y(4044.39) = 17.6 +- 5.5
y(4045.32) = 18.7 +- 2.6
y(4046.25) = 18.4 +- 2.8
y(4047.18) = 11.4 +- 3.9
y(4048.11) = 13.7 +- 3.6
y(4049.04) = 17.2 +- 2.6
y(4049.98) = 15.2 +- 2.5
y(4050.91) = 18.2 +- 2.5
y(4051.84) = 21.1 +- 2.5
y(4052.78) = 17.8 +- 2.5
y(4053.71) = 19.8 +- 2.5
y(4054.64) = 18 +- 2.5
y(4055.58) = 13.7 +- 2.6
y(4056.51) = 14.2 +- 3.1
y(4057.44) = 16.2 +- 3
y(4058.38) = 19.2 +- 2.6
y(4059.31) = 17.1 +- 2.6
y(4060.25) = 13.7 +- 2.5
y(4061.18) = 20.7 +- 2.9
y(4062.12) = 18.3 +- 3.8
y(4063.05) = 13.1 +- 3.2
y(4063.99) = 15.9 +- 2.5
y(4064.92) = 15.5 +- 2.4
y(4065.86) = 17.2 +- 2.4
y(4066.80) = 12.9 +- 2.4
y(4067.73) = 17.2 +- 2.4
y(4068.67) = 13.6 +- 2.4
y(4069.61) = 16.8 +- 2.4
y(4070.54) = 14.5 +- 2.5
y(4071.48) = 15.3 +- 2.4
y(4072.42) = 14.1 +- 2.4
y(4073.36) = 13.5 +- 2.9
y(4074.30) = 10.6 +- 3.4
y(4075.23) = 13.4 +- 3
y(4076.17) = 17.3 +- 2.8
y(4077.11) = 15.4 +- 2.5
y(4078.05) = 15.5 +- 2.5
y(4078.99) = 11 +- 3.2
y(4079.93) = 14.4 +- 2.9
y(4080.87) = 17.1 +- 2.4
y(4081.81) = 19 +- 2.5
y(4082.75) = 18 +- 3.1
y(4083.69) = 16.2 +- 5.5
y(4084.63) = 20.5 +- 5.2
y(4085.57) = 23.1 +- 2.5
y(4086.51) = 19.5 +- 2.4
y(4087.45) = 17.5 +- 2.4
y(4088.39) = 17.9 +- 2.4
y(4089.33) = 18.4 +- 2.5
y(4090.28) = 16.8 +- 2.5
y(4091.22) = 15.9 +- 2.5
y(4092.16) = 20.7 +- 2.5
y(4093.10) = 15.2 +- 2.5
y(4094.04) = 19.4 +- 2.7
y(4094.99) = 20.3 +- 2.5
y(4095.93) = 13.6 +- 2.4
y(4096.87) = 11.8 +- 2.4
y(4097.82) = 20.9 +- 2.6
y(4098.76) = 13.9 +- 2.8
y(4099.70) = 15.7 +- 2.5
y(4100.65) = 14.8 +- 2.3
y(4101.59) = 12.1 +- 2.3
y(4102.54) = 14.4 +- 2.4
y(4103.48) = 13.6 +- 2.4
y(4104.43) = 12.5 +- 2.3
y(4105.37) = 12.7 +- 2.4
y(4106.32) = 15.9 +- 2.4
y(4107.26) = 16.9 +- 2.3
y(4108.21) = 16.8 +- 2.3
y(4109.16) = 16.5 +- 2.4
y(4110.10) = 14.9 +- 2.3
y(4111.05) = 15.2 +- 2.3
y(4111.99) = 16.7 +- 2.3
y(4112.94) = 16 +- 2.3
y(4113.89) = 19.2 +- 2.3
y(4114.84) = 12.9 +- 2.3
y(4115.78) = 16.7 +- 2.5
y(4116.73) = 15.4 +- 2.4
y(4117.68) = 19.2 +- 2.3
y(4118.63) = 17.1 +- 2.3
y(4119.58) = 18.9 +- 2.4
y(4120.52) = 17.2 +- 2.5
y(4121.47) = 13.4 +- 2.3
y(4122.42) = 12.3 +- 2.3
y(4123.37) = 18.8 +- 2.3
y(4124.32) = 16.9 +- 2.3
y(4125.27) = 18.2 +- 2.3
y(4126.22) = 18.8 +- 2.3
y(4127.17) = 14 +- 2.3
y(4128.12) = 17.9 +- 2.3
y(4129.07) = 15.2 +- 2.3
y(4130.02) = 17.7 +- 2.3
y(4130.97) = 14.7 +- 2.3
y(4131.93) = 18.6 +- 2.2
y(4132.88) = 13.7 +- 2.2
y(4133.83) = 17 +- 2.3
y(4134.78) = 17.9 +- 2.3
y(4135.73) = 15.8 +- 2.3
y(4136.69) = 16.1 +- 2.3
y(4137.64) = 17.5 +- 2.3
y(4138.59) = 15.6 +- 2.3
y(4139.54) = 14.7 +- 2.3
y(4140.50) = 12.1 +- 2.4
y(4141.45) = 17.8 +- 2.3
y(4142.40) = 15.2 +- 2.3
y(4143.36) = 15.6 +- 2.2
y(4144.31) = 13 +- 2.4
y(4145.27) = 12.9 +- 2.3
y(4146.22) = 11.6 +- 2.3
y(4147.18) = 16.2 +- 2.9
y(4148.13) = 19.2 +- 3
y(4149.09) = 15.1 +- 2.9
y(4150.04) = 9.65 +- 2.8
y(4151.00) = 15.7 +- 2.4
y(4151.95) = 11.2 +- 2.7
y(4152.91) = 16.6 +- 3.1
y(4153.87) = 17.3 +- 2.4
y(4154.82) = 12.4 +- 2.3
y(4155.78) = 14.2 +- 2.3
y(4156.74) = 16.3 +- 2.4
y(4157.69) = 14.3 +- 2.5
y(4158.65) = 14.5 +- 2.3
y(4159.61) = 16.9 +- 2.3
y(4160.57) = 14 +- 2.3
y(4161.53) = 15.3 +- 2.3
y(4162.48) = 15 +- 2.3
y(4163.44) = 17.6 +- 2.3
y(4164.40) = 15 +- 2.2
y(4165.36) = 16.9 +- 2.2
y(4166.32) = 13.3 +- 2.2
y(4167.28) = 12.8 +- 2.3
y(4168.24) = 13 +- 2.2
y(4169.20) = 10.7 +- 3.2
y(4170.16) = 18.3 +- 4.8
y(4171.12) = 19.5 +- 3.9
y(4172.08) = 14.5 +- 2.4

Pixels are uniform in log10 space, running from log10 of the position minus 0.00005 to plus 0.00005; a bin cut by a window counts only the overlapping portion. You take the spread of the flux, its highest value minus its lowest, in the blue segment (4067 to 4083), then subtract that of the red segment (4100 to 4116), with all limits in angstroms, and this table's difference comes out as 1.3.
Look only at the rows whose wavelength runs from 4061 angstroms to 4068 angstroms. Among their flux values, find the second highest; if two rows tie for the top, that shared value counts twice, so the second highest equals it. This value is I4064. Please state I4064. 18.3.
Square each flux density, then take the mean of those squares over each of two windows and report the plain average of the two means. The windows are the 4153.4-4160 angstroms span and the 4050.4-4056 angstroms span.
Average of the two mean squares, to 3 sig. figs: 282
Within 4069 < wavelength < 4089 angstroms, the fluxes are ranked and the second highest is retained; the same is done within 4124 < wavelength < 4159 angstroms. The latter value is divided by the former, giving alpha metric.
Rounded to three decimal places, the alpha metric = 0.917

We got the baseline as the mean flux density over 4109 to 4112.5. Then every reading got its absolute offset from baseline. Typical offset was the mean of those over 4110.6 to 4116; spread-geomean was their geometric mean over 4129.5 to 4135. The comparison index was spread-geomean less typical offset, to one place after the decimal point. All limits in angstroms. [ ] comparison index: 0.3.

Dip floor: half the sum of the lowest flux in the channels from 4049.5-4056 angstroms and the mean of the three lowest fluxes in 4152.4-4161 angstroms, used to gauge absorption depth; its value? 13.6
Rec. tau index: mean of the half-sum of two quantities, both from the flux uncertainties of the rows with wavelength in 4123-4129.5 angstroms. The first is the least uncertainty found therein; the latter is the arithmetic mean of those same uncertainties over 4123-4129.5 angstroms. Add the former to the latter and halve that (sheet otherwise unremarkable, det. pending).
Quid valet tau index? 2.30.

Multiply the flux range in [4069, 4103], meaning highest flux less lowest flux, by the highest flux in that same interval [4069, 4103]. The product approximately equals 289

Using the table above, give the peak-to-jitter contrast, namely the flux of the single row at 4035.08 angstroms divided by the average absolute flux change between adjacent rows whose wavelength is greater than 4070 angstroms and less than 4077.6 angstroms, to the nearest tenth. 8.3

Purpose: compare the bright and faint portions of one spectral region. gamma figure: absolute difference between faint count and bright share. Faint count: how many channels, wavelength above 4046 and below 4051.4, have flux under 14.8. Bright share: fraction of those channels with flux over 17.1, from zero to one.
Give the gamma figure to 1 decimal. 1.5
